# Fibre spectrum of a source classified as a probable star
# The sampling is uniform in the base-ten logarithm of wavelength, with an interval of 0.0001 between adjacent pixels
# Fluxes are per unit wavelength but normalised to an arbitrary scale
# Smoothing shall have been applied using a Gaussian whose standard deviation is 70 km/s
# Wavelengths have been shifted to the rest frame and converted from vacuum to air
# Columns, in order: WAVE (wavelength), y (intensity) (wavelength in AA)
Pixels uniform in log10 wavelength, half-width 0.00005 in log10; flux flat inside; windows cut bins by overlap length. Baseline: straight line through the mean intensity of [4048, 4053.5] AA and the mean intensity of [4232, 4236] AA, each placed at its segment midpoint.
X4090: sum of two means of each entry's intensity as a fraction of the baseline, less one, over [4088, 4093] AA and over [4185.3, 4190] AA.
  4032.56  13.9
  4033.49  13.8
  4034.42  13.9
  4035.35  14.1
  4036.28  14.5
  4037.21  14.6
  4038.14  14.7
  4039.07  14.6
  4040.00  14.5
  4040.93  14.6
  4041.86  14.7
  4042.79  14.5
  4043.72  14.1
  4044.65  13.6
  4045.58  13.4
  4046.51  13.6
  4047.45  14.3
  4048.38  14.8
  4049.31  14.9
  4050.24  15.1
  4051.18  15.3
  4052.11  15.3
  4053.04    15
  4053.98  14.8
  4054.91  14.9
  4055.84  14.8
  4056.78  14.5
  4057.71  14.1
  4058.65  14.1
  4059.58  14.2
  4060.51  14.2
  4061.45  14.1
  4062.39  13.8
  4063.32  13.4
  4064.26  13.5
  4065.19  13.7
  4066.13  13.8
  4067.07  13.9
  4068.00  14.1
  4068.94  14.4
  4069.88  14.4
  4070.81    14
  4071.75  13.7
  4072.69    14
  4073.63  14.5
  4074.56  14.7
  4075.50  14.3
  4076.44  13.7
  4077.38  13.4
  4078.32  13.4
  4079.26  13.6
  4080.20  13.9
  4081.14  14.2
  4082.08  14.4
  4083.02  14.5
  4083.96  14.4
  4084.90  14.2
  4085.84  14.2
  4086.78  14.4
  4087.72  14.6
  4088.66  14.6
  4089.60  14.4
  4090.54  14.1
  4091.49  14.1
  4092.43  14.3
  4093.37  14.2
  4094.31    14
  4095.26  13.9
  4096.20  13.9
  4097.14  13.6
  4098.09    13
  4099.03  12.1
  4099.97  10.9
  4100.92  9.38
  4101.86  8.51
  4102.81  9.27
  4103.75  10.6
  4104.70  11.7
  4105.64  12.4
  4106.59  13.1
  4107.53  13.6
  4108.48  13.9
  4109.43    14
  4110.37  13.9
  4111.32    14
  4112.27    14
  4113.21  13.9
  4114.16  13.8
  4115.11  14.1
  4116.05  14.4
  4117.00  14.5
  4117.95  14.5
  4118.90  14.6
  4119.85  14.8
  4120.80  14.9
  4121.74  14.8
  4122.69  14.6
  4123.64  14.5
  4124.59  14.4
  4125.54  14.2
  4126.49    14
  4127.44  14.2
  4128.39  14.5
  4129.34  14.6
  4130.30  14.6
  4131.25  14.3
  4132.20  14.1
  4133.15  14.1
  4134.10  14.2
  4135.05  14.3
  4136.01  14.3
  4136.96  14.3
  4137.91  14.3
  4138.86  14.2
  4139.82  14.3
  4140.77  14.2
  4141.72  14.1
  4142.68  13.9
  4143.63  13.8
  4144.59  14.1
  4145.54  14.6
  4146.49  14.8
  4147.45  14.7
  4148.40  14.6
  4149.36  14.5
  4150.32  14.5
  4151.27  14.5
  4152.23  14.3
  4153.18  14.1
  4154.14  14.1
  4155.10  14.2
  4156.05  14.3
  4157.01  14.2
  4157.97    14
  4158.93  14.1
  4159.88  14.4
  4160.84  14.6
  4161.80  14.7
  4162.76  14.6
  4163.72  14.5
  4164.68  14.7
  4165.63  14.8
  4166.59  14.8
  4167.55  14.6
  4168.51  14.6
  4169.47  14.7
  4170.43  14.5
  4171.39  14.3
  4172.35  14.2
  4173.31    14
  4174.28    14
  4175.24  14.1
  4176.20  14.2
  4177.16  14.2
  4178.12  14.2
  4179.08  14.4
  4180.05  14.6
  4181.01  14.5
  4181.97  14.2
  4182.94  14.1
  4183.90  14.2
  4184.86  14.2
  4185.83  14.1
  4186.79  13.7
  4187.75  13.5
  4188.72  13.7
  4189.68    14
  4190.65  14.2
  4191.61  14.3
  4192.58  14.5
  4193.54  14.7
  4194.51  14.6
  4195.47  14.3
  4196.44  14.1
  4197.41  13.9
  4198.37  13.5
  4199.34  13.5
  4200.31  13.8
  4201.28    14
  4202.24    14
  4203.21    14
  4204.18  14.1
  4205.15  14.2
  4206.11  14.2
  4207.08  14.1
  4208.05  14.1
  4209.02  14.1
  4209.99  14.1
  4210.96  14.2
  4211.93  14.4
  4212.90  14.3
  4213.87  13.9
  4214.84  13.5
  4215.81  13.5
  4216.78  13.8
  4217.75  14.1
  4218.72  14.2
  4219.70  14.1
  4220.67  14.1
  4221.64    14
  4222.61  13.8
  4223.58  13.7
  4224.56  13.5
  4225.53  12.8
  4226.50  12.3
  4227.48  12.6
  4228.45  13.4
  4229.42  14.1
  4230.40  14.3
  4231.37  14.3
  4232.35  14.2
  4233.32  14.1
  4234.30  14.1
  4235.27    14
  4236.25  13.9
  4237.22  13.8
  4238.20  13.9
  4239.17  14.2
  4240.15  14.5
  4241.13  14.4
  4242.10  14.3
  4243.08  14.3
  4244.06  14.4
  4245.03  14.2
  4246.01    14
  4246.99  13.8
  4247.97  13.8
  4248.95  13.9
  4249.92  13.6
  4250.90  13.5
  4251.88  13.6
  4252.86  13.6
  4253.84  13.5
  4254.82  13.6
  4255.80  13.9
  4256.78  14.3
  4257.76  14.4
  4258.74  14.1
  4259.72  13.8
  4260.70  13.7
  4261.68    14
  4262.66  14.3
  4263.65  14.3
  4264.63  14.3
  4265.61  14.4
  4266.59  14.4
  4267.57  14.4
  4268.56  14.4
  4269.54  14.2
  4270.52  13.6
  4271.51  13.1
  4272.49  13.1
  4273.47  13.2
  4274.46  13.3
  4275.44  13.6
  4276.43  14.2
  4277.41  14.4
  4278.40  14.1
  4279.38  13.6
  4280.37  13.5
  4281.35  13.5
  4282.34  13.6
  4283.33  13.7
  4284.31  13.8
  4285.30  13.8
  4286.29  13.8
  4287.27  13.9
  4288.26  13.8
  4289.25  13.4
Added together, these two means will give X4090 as -0.08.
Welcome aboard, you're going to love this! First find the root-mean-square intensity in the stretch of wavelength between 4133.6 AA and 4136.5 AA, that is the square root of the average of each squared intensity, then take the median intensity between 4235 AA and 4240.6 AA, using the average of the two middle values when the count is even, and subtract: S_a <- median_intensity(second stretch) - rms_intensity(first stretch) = -0.32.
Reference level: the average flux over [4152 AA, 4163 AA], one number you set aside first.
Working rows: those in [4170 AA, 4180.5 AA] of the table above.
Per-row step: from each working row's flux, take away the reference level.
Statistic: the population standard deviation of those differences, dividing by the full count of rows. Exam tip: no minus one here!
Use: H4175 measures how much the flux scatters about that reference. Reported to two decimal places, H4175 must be 0.18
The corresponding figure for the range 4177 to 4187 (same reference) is 0.22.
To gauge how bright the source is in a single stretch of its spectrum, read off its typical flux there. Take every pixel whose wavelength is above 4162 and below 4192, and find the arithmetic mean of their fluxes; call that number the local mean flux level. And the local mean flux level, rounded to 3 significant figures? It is 14.3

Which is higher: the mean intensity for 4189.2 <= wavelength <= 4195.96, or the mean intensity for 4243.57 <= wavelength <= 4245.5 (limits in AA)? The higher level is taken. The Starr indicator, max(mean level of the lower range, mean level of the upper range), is 14.4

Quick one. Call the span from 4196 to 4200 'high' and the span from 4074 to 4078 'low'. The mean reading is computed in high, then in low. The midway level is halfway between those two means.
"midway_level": 13.9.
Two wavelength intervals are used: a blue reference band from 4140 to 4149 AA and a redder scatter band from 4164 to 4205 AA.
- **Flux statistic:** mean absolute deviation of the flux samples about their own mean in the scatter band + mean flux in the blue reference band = 14.6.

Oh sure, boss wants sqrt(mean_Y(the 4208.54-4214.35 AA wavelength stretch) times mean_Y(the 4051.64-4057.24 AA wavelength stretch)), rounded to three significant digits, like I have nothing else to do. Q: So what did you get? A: 14.5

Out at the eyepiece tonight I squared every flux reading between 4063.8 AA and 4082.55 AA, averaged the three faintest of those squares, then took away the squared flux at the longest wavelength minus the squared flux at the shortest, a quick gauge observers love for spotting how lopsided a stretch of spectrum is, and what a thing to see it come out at 155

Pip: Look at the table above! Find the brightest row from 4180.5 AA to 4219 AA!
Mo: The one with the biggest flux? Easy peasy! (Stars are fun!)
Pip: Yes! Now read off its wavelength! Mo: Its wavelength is 4193.54 AA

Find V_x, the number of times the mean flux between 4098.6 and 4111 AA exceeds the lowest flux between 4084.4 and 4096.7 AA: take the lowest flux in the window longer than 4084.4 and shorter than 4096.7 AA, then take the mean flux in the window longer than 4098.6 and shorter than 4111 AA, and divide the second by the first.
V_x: 0.85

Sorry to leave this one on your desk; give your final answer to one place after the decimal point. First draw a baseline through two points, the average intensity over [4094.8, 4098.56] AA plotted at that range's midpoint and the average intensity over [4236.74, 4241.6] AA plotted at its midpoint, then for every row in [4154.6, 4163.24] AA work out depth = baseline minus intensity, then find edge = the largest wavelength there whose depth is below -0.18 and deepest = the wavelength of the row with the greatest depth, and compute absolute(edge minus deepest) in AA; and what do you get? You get 4.8 AA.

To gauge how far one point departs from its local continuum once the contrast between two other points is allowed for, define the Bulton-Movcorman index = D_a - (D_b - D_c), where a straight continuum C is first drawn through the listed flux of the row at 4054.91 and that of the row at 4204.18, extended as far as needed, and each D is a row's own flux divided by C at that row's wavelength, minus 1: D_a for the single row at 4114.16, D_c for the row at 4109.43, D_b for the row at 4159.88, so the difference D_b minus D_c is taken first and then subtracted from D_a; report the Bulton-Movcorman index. -0.10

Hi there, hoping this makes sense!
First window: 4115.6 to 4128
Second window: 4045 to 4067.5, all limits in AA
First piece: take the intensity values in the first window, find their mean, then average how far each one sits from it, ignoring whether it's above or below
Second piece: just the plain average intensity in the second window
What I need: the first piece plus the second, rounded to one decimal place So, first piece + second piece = 14.5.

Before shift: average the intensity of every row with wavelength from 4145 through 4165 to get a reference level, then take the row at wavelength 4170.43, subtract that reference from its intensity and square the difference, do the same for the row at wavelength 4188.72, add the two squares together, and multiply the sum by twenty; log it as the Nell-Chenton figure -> 11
